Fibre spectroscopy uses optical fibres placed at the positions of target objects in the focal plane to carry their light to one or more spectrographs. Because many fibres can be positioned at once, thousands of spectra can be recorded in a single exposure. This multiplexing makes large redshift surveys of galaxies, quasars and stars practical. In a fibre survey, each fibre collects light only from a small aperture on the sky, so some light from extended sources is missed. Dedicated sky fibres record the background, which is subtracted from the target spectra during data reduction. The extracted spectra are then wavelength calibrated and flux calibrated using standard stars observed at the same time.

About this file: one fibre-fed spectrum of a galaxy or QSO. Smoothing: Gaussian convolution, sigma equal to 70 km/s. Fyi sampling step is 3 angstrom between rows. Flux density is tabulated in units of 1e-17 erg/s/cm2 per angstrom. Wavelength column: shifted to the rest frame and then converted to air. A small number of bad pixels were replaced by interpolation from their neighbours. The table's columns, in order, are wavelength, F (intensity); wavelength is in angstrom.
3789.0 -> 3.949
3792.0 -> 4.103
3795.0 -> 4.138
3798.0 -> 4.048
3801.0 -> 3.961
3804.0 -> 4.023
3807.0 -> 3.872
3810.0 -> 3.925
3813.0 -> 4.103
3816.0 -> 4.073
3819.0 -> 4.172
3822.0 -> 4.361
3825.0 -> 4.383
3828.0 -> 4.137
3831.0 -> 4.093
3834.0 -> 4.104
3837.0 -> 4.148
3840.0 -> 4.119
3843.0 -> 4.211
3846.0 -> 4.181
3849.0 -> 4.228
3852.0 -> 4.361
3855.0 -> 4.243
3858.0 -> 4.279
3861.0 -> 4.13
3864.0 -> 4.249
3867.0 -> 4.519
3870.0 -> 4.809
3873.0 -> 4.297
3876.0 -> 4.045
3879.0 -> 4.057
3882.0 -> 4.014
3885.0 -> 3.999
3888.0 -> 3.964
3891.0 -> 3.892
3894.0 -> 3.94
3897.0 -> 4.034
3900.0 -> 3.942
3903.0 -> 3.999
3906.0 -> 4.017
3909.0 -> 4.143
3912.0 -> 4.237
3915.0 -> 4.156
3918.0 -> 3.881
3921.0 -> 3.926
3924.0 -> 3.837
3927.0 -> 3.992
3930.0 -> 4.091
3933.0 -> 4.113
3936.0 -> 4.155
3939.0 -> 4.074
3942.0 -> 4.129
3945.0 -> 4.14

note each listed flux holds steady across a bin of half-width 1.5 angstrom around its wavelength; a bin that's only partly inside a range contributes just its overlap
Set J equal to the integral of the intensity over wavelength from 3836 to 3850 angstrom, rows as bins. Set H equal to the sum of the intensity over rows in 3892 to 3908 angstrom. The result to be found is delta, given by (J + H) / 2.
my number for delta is 39.2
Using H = 19.9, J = 58.5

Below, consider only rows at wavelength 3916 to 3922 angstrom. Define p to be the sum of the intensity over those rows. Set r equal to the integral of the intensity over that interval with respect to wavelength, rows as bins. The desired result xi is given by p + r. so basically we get 31.3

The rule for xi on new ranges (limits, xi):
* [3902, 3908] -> 32.1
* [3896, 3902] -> 31.9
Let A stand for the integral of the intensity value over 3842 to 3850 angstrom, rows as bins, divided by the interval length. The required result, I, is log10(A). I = 0.624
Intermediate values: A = 4.21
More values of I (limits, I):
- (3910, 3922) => 0.608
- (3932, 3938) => 0.616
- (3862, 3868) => 0.639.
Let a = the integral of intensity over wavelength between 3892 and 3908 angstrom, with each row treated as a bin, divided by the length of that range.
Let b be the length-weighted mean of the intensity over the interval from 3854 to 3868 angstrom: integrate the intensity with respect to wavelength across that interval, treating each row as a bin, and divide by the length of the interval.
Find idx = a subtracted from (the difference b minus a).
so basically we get -3.7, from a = 3.99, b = 4.28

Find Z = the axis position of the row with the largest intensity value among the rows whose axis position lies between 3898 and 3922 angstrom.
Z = 3912.0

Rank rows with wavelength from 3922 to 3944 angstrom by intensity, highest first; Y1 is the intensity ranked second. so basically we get 4.129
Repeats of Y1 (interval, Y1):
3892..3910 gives 4.034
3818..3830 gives 4.361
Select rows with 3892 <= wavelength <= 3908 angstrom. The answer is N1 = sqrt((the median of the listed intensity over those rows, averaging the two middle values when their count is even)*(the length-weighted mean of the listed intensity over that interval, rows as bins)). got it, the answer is 3.99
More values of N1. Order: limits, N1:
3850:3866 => 4.25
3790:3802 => 4.07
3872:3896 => 4.01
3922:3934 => 4.02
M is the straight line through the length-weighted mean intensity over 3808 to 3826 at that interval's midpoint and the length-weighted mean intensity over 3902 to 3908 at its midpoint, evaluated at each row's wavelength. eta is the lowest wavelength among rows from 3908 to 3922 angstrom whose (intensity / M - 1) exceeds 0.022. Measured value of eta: 3909.0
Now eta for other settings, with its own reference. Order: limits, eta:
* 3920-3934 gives 3930.0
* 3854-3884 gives 3855.0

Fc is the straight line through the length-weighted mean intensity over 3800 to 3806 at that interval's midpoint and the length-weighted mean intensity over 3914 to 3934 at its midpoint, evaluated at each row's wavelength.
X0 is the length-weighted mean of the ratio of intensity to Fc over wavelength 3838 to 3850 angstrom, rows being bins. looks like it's 1.05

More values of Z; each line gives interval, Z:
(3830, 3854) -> 3852.0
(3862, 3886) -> 3870.0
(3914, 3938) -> 3915.0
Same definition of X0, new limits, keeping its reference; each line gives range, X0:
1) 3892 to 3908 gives 1.00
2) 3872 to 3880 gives 1.03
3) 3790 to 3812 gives 1.01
